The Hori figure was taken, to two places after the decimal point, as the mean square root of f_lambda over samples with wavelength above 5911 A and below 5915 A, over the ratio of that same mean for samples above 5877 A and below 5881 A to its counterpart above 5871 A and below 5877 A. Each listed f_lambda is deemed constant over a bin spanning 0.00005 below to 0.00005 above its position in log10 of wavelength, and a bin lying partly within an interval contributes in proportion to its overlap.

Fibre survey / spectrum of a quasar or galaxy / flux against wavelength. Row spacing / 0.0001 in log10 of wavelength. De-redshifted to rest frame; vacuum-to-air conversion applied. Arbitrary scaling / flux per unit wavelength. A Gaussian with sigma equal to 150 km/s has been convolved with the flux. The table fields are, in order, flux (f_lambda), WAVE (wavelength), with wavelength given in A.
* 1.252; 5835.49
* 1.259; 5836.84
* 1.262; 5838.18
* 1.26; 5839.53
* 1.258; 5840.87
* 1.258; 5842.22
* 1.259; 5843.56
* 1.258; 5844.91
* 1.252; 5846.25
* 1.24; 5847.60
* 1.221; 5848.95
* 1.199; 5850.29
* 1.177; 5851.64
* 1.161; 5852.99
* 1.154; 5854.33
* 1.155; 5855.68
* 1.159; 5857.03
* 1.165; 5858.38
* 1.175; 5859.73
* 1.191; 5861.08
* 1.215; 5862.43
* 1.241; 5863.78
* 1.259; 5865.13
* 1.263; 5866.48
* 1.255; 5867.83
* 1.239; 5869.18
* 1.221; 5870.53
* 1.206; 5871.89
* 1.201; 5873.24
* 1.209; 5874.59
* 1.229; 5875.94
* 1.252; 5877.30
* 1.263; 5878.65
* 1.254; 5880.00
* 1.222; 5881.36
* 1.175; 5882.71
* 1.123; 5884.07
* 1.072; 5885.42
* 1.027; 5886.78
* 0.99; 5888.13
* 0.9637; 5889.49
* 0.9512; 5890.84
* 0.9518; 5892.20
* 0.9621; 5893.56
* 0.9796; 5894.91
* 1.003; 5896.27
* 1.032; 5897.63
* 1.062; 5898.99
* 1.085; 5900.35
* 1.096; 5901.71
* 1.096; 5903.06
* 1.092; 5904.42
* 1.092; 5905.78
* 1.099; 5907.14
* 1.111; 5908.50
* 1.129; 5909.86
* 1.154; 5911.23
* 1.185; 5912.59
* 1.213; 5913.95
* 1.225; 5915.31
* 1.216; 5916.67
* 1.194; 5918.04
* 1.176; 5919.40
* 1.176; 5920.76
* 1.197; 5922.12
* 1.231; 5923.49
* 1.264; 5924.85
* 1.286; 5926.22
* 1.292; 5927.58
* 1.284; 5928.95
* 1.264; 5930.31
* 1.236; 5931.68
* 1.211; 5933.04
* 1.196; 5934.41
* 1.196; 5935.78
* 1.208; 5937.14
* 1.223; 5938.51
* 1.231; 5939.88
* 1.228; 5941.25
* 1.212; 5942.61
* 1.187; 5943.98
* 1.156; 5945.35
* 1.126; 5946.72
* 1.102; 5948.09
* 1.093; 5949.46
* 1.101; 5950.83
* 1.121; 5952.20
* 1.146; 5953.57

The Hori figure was 1.07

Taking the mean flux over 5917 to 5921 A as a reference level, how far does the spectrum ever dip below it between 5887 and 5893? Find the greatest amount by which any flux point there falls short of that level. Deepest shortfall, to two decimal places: 0.23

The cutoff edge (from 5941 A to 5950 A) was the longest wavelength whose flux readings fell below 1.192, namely 5949.46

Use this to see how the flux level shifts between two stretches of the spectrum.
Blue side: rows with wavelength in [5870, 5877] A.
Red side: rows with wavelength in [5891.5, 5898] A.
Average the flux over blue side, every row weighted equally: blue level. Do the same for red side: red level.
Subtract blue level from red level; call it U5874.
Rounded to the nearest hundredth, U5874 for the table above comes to -0.23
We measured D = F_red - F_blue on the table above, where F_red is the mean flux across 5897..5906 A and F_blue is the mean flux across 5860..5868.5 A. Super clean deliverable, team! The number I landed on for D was -0.16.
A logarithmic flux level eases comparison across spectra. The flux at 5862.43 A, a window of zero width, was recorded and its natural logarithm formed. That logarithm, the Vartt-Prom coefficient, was 0.19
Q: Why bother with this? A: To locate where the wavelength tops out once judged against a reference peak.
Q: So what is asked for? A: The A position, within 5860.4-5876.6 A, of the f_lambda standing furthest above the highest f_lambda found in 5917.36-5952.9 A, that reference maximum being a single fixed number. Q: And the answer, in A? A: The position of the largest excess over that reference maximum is 5866.48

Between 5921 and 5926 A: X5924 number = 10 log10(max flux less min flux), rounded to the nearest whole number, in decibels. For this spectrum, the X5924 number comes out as -12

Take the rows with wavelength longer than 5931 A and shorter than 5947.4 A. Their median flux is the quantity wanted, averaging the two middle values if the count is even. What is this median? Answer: 1.21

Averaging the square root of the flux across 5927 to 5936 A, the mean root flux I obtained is 1.11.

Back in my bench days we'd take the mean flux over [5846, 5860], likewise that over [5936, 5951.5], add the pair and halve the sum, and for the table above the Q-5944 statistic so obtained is 1.18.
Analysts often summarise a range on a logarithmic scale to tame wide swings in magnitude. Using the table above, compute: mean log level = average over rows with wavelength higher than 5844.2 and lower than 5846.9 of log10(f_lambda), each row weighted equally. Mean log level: 0.099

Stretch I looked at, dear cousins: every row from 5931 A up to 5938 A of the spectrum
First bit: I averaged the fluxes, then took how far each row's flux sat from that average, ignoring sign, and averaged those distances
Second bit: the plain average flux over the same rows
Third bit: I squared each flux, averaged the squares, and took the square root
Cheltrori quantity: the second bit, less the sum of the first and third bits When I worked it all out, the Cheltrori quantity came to -0.011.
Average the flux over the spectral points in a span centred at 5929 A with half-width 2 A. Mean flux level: 1.28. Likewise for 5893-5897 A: 0.98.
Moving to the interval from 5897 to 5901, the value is 1.06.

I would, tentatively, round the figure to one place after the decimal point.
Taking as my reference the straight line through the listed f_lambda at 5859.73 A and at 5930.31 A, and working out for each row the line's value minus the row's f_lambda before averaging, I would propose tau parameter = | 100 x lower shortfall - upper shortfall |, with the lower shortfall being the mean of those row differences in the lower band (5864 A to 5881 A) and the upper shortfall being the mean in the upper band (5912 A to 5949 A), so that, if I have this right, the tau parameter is 4.7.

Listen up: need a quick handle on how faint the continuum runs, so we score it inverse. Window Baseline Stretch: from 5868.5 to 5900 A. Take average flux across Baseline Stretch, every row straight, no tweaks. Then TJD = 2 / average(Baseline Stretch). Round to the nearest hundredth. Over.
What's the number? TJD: 1.80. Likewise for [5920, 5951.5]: 1.66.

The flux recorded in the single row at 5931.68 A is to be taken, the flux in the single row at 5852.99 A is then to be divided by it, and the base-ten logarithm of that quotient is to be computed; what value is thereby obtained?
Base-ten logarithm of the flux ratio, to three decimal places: -0.027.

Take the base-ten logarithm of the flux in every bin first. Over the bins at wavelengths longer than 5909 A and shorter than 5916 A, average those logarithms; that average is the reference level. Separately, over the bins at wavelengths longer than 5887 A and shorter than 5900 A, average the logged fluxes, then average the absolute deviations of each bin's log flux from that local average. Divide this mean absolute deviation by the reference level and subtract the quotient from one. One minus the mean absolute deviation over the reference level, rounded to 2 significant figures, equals 0.82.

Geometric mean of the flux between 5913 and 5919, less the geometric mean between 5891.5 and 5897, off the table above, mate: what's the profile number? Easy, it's 0.24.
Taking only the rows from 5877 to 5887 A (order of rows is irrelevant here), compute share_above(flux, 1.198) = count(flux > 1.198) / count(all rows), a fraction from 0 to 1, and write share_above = 0.50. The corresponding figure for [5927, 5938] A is 0.75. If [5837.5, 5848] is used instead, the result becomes 1.00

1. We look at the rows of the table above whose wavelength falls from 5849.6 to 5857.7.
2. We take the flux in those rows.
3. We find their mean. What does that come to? 1.17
